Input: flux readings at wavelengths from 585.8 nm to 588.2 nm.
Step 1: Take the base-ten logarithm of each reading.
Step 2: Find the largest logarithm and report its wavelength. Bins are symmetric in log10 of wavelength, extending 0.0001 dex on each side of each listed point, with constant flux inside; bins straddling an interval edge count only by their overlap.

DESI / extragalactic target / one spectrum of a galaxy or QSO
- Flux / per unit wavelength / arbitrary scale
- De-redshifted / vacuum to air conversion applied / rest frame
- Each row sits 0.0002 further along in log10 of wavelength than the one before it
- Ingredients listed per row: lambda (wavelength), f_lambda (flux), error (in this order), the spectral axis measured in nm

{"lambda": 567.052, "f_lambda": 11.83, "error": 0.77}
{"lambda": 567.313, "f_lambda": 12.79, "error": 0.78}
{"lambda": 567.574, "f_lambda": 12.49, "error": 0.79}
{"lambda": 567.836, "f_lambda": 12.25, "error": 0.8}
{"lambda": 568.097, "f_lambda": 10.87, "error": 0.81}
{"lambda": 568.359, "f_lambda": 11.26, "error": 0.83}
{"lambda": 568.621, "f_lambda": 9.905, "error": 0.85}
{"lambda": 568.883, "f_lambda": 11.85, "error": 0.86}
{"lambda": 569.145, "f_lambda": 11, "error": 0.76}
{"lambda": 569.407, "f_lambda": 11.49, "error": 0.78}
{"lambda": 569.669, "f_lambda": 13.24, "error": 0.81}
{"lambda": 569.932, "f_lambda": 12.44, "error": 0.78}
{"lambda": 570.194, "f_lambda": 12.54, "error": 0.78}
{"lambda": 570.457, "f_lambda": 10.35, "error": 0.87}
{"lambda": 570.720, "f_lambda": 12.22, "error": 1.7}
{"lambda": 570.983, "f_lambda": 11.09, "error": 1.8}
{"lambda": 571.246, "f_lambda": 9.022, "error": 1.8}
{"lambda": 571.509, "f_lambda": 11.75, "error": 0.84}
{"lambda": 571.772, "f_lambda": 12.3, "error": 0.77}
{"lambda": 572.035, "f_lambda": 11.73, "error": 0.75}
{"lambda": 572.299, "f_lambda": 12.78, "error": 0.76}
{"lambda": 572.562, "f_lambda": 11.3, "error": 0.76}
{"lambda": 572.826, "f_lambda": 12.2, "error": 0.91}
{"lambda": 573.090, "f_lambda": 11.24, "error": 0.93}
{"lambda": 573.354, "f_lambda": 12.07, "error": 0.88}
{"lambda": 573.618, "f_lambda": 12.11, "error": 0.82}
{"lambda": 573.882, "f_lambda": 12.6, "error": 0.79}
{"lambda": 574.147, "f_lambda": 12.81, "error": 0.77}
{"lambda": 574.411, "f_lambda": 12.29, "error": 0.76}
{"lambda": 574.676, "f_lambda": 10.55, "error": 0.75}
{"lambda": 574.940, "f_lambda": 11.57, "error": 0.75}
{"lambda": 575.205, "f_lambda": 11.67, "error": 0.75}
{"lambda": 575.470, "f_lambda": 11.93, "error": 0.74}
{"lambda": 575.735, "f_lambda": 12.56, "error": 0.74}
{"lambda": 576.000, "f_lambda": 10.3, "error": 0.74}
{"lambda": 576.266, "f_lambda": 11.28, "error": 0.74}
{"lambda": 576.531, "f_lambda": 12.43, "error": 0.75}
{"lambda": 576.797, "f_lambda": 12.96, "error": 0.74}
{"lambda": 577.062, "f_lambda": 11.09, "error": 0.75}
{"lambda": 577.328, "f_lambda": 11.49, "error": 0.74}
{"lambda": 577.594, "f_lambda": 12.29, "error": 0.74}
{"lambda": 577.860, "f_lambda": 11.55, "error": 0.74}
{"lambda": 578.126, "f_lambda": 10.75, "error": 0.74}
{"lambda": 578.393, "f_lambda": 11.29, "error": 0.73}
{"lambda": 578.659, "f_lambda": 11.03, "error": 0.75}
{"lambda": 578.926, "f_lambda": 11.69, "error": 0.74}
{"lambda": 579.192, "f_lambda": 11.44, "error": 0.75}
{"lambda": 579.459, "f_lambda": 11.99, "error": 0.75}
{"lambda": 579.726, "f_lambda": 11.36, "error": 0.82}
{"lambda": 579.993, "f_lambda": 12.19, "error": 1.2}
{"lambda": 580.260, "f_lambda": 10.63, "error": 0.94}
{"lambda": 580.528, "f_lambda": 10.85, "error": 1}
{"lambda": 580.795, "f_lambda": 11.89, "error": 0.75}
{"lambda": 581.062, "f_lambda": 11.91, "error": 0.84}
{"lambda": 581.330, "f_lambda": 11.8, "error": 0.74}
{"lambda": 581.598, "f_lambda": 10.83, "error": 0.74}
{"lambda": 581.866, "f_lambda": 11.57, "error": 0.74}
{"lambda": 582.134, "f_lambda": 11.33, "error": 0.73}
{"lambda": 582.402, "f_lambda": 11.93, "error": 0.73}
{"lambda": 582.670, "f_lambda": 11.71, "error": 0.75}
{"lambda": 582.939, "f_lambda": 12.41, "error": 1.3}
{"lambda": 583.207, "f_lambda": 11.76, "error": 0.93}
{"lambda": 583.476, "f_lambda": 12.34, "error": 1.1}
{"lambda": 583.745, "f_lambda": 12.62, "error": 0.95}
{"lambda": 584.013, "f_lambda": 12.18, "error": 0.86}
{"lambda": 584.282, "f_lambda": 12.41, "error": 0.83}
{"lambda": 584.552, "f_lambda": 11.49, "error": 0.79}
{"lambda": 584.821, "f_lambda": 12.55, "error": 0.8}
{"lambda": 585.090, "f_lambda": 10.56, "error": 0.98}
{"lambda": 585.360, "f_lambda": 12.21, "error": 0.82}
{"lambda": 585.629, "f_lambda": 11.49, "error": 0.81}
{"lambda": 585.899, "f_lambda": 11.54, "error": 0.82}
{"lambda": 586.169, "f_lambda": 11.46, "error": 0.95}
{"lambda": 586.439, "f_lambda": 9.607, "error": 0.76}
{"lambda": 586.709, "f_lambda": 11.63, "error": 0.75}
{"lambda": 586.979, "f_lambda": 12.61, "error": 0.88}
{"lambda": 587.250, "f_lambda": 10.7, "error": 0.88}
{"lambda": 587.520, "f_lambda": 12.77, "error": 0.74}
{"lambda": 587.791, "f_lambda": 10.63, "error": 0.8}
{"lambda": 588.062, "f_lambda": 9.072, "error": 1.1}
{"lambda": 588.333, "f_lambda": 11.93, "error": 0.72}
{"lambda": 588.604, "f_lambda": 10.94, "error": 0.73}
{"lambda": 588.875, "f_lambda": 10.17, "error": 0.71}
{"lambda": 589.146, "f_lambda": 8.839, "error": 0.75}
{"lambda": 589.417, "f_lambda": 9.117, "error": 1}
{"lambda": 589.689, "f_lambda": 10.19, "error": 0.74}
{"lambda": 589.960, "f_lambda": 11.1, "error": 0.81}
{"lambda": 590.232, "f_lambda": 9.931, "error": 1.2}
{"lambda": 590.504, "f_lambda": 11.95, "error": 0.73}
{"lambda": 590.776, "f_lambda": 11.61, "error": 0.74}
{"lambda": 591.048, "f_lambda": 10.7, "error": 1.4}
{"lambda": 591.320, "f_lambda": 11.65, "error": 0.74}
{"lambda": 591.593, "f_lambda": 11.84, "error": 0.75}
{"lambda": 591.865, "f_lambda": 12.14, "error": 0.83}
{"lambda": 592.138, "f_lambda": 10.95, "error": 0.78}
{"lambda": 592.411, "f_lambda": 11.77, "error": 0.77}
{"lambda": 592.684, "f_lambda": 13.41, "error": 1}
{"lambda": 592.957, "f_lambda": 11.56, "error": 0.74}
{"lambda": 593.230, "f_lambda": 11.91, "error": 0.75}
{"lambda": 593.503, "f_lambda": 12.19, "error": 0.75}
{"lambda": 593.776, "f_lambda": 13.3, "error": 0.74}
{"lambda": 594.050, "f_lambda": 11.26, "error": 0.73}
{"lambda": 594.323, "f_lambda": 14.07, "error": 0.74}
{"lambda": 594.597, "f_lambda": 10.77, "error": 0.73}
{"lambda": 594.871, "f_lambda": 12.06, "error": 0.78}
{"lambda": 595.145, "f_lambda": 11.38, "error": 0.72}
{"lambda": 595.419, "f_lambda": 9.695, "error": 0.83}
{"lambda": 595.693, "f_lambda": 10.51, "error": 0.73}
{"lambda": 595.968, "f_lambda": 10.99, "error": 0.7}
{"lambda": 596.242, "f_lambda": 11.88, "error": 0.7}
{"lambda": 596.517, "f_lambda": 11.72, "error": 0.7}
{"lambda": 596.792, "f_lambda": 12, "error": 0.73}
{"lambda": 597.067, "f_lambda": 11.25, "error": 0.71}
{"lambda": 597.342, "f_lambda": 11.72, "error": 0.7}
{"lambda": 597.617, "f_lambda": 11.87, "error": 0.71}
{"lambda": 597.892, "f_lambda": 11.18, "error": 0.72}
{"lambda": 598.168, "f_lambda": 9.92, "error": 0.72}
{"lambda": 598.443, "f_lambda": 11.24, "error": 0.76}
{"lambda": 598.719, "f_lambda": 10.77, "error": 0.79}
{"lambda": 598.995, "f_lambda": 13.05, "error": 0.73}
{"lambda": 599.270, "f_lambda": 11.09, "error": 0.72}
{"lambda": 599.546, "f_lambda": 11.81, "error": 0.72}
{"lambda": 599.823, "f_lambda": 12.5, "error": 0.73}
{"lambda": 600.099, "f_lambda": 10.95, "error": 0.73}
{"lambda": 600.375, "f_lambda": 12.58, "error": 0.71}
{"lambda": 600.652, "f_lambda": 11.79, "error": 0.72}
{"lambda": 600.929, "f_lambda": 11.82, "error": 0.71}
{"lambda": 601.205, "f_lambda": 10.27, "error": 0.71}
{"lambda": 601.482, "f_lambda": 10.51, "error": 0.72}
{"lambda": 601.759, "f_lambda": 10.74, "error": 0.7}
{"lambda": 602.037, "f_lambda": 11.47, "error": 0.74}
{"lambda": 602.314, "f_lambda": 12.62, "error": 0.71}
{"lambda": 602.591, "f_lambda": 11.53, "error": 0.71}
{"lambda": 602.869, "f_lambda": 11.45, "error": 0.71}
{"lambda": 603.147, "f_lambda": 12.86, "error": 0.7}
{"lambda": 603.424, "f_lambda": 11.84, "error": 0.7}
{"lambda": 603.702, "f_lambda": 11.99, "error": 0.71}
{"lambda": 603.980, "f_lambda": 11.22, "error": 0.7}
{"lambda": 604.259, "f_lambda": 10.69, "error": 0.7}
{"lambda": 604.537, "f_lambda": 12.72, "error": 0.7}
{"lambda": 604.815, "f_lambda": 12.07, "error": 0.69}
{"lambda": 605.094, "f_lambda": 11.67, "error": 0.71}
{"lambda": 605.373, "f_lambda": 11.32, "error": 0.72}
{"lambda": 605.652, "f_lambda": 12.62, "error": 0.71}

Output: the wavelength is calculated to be 587.520 nm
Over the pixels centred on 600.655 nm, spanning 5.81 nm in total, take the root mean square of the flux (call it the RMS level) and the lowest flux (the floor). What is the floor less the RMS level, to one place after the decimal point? -1.6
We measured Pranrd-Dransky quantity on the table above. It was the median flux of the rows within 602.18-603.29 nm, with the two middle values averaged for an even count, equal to 12.1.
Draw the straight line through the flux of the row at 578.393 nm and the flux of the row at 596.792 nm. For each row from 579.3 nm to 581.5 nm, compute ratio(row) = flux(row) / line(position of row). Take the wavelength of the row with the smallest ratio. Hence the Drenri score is 580.260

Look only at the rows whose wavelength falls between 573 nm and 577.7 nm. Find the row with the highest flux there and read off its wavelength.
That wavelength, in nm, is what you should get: 576.797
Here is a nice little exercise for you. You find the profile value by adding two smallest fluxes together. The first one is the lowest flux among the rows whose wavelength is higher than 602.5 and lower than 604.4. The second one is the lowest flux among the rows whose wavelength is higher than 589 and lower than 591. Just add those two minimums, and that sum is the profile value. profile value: 19.5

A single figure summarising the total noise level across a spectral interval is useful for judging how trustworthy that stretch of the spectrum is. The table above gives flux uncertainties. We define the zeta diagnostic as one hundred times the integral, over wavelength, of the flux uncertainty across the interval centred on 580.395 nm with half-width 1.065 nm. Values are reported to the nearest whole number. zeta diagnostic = 188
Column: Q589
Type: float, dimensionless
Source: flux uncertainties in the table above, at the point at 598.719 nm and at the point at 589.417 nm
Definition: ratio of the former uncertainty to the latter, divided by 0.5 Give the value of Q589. 1.6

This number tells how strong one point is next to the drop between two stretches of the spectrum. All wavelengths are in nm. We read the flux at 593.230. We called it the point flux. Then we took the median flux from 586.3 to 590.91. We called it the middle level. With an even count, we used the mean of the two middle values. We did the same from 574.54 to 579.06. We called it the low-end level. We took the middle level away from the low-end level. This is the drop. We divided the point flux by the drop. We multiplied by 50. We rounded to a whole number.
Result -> 701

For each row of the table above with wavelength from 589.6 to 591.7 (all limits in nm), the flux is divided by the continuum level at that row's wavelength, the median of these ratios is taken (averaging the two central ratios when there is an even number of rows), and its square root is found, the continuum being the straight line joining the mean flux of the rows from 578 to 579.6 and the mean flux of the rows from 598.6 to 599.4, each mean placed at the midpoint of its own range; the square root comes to 0.99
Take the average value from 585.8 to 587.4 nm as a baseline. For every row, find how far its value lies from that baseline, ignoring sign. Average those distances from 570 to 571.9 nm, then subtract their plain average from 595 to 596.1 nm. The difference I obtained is 0.3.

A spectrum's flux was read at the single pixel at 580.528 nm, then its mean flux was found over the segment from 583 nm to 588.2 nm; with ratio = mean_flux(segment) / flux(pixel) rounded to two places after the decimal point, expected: 1.07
